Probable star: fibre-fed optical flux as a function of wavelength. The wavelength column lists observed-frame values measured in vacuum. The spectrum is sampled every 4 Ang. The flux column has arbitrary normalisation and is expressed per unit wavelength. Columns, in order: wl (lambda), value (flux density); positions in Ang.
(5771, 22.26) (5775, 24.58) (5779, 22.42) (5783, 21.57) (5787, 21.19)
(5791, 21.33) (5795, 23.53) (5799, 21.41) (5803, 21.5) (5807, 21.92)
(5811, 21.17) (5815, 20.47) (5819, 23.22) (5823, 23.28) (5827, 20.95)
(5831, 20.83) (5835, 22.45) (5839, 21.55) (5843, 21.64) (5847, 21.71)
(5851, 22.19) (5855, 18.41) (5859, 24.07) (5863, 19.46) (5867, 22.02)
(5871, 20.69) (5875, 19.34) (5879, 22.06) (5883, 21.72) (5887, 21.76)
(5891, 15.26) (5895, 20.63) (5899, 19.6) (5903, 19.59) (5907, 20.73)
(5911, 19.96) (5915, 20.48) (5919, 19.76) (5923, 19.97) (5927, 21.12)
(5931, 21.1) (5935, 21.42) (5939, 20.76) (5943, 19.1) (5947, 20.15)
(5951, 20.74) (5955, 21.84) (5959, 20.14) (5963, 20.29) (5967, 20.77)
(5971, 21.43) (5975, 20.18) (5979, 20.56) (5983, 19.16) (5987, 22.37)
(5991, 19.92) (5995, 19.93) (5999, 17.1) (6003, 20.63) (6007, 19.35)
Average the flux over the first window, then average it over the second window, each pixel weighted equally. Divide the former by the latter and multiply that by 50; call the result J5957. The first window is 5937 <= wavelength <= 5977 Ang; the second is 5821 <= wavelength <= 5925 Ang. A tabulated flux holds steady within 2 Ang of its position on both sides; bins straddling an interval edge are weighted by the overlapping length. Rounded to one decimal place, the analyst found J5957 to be 49.4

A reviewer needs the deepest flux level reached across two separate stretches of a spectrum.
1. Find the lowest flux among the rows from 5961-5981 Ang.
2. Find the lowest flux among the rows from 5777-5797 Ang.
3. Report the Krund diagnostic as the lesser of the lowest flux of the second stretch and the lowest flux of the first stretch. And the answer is 20.2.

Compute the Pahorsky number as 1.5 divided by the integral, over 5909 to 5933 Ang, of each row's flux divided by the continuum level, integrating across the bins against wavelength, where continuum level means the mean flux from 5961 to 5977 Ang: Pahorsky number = 0.063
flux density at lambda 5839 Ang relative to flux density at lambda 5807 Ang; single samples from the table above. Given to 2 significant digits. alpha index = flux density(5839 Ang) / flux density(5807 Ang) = 0.98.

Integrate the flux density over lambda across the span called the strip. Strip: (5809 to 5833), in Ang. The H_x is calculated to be 520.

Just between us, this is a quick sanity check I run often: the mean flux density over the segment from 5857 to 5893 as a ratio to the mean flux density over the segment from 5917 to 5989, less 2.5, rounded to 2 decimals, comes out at -1.49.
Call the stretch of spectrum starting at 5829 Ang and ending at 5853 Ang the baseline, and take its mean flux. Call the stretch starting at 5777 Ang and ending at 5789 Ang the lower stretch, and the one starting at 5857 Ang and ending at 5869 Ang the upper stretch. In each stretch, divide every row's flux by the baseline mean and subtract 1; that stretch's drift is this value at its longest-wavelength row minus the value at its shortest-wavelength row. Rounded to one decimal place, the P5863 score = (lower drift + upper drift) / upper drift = 1.6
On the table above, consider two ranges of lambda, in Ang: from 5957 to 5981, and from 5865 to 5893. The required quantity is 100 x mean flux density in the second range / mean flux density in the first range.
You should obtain 99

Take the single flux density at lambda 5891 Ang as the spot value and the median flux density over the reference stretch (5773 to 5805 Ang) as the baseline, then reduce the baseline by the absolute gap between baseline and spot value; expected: 15.3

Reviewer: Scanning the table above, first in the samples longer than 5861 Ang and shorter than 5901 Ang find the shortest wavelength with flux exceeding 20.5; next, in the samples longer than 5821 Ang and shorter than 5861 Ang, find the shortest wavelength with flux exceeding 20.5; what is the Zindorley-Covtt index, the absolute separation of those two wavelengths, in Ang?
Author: 44 Ang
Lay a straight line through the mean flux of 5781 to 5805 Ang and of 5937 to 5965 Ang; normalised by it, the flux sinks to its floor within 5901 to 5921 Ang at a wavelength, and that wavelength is 5903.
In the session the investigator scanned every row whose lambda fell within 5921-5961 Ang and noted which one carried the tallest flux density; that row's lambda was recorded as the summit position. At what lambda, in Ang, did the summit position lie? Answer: 5955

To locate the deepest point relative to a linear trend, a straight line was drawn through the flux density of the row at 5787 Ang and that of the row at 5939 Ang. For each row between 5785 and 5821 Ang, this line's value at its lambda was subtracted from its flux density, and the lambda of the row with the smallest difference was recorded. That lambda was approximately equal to 5815 Ang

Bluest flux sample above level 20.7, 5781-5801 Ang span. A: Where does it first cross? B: 5783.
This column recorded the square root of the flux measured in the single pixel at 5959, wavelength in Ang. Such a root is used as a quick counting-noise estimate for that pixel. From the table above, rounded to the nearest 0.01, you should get 4.49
